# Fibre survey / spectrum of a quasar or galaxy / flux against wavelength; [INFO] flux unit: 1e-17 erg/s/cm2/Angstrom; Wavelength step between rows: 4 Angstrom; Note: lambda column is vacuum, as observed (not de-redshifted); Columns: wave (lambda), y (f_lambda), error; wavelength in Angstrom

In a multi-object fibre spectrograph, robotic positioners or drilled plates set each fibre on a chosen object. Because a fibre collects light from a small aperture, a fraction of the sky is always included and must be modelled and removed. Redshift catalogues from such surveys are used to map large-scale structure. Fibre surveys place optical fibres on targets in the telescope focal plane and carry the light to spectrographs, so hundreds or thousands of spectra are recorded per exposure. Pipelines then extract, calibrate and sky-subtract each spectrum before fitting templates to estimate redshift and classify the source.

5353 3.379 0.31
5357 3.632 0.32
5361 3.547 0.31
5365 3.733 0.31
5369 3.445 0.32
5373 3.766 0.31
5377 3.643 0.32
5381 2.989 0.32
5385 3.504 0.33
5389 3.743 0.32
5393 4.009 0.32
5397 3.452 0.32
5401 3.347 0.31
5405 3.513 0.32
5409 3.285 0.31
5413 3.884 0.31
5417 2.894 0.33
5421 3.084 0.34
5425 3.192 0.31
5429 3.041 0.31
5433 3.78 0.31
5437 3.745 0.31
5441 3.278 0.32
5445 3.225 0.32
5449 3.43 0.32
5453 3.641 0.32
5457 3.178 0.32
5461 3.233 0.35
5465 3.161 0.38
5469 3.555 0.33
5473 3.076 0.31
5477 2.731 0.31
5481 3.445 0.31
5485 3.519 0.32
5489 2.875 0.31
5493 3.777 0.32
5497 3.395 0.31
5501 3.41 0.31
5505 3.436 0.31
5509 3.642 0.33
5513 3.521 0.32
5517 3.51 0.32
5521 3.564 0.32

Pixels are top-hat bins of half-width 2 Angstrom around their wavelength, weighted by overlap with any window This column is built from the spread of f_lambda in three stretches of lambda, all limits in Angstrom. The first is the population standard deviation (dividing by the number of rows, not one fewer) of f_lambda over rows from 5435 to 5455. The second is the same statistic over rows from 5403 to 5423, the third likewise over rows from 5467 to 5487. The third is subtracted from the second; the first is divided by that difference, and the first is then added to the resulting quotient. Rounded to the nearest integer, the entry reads 8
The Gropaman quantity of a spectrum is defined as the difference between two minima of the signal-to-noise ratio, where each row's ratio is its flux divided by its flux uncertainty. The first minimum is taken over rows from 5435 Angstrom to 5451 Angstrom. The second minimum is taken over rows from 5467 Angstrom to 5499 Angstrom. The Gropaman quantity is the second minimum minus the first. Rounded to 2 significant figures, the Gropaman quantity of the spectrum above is -1.3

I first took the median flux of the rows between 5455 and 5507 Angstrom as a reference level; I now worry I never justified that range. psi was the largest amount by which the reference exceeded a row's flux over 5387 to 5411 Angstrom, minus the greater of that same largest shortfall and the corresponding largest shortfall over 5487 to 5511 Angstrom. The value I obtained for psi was -0.41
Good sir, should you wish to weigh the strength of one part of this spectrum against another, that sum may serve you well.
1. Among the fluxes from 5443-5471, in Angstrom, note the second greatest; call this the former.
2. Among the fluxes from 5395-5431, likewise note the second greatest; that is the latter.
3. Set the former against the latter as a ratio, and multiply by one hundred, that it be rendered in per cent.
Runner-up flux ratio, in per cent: 101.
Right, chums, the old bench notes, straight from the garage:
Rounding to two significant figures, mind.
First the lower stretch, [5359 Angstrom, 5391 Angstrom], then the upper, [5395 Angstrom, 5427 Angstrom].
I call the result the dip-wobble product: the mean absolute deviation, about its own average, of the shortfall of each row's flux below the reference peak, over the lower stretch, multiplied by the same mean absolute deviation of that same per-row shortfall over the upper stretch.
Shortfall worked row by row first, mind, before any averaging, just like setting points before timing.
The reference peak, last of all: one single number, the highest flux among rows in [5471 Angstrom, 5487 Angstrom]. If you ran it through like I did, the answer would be 0.038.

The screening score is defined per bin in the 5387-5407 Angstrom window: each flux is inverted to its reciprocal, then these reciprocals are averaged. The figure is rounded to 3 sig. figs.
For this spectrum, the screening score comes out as 0.278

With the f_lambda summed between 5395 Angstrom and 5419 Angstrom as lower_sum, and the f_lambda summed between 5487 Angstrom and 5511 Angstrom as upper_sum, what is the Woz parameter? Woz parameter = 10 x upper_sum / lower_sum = 10.1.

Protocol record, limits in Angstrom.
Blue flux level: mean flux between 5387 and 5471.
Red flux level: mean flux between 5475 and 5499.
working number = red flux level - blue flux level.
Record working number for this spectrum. -0.12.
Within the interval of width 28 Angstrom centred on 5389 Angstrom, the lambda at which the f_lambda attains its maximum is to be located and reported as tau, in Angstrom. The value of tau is 5393 Angstrom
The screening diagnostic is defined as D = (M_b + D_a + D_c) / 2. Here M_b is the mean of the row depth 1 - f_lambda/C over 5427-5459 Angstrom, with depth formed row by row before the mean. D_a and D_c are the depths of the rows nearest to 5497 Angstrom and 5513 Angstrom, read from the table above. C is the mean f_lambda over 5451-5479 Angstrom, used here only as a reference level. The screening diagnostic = -0.10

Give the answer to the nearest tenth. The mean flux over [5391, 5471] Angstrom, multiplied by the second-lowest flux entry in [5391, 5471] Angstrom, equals 10.3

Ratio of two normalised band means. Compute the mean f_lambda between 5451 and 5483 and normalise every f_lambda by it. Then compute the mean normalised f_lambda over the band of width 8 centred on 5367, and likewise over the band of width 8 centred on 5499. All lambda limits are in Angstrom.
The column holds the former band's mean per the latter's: 1.05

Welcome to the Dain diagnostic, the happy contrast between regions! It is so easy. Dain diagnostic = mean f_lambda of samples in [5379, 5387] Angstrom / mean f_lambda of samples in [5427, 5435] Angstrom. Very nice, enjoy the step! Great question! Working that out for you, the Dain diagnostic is 0.95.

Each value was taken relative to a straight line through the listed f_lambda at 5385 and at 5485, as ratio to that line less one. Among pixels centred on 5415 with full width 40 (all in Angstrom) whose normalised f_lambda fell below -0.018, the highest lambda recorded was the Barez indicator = 5429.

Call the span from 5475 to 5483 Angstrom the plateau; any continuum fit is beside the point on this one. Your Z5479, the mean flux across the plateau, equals 3.09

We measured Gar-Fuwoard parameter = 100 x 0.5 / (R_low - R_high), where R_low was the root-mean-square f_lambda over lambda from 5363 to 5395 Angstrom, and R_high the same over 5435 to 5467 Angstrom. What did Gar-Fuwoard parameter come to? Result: 202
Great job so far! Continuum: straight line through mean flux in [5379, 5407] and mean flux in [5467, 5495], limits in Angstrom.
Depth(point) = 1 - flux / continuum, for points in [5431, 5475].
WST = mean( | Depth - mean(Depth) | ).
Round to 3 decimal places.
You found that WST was 0.061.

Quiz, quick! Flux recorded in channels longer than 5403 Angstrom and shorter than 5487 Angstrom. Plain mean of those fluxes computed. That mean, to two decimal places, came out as 3.33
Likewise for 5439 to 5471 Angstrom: 3.34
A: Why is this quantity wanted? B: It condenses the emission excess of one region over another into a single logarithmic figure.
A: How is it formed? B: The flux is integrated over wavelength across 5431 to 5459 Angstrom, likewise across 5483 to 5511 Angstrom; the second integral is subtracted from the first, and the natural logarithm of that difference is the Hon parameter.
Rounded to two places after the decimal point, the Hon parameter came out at -0.11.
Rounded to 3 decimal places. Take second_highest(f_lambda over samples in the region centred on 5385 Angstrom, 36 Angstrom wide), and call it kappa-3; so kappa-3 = 3.766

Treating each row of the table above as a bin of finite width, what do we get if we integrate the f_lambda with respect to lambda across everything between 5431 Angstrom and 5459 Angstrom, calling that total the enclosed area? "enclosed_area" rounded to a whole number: 97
